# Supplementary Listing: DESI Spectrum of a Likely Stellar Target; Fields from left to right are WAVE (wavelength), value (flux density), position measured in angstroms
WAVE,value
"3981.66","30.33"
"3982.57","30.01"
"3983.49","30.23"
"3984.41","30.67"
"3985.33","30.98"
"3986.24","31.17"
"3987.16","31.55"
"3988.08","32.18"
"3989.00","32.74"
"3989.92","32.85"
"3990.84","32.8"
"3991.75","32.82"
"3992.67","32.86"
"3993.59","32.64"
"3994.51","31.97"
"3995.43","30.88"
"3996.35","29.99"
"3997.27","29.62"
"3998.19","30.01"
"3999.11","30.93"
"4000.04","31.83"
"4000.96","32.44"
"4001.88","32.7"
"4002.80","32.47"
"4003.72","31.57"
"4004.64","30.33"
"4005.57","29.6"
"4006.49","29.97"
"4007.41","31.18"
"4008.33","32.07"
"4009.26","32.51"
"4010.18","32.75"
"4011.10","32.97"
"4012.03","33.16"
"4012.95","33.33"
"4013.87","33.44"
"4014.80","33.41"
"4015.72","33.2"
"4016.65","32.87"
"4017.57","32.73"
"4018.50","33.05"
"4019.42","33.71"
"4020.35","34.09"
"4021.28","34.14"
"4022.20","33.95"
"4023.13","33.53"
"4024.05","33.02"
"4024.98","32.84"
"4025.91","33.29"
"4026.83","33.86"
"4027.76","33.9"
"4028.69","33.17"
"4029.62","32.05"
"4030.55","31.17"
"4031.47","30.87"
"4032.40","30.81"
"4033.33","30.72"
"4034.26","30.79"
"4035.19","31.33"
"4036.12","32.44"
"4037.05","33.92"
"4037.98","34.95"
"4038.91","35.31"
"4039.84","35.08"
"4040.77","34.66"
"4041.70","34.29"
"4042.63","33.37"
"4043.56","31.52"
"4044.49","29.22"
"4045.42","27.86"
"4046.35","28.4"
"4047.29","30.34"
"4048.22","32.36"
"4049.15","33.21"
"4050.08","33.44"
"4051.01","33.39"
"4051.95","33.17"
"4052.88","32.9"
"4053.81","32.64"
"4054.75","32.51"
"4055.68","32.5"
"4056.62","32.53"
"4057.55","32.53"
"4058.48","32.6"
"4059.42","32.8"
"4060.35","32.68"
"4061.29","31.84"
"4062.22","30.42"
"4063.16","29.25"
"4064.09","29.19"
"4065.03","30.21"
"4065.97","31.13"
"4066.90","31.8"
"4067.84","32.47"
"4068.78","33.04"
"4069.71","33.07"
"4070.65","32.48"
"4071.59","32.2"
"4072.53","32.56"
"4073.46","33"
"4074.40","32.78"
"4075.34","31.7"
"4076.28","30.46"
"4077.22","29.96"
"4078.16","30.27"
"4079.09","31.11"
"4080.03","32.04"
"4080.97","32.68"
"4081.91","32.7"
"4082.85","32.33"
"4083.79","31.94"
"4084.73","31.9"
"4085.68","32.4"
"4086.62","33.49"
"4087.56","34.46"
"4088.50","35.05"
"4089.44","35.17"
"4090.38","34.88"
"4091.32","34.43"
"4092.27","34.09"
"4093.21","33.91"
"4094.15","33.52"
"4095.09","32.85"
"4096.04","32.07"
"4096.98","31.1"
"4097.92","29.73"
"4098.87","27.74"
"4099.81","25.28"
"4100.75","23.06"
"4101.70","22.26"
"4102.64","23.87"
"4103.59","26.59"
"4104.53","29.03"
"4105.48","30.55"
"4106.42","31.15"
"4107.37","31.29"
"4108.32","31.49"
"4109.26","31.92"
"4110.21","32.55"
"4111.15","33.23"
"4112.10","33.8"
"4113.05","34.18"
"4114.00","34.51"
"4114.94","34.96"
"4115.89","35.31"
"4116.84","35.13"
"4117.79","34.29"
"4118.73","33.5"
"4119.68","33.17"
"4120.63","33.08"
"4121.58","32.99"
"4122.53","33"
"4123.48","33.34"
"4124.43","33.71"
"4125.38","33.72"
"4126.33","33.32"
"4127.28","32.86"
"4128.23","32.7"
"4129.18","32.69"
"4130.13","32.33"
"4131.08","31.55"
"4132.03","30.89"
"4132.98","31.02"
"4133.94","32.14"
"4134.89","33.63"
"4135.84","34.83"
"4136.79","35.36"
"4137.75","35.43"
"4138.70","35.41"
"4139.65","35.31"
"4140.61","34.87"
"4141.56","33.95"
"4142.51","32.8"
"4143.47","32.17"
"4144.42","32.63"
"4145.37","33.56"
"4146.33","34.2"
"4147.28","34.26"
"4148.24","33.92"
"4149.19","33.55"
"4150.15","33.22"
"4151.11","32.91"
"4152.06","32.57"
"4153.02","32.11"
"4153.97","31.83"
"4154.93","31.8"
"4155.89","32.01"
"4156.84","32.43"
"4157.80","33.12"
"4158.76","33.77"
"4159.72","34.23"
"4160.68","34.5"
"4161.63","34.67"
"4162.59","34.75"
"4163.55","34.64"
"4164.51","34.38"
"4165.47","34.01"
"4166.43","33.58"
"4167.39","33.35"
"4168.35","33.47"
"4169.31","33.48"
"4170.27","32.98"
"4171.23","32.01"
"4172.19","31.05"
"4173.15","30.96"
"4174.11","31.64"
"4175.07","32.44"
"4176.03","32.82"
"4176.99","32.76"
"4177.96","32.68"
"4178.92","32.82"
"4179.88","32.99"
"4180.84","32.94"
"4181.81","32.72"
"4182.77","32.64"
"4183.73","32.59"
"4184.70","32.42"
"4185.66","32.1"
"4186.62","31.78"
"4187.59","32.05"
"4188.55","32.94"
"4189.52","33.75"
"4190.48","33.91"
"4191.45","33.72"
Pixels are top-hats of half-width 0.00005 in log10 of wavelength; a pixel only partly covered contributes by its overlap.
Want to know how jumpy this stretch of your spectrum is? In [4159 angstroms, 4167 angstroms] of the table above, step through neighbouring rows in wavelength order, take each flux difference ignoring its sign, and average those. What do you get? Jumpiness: 0.24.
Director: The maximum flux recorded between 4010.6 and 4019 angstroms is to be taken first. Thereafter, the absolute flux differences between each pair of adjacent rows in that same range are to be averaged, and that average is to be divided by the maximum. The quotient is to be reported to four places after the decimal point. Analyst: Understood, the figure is 0.0056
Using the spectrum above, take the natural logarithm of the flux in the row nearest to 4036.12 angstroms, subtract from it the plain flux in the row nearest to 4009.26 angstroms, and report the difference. -29.0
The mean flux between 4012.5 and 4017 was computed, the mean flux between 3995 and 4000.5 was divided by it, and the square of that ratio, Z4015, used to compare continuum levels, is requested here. 0.84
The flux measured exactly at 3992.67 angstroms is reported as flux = 32.86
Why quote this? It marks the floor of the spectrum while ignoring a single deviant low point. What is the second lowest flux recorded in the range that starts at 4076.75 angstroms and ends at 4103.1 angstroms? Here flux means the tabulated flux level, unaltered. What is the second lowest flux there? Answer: 23.06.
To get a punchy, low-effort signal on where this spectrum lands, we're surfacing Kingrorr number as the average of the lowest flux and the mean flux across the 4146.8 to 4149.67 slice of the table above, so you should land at 33.7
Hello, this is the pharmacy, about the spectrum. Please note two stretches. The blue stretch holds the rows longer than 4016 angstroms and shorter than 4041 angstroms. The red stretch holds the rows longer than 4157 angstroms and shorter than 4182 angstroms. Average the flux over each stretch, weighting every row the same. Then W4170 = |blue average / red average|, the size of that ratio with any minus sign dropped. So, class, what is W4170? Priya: 1.00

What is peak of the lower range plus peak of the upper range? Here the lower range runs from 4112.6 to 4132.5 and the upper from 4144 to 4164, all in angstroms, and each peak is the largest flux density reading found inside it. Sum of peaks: 70.1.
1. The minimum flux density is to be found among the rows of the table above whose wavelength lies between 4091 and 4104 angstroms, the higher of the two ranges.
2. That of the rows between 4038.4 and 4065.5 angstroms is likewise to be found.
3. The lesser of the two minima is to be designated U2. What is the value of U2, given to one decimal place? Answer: 22.3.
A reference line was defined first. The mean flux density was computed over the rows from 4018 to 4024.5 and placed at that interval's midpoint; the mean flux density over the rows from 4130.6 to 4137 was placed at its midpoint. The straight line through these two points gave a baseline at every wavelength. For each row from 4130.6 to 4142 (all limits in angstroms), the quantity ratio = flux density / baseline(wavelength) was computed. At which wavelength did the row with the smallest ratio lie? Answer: 4132.03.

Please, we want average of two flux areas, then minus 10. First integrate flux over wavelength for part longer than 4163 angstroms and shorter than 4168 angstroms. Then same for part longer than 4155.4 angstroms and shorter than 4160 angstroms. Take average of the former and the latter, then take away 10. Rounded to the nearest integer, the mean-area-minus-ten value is 151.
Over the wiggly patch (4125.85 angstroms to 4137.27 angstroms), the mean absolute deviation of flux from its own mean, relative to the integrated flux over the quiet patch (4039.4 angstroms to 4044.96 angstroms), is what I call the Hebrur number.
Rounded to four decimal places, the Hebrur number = 0.0055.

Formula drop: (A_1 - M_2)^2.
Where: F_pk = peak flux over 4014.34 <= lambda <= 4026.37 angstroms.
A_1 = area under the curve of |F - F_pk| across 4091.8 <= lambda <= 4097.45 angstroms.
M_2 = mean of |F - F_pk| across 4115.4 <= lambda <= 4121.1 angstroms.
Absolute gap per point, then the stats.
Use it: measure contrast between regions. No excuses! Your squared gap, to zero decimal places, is 37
